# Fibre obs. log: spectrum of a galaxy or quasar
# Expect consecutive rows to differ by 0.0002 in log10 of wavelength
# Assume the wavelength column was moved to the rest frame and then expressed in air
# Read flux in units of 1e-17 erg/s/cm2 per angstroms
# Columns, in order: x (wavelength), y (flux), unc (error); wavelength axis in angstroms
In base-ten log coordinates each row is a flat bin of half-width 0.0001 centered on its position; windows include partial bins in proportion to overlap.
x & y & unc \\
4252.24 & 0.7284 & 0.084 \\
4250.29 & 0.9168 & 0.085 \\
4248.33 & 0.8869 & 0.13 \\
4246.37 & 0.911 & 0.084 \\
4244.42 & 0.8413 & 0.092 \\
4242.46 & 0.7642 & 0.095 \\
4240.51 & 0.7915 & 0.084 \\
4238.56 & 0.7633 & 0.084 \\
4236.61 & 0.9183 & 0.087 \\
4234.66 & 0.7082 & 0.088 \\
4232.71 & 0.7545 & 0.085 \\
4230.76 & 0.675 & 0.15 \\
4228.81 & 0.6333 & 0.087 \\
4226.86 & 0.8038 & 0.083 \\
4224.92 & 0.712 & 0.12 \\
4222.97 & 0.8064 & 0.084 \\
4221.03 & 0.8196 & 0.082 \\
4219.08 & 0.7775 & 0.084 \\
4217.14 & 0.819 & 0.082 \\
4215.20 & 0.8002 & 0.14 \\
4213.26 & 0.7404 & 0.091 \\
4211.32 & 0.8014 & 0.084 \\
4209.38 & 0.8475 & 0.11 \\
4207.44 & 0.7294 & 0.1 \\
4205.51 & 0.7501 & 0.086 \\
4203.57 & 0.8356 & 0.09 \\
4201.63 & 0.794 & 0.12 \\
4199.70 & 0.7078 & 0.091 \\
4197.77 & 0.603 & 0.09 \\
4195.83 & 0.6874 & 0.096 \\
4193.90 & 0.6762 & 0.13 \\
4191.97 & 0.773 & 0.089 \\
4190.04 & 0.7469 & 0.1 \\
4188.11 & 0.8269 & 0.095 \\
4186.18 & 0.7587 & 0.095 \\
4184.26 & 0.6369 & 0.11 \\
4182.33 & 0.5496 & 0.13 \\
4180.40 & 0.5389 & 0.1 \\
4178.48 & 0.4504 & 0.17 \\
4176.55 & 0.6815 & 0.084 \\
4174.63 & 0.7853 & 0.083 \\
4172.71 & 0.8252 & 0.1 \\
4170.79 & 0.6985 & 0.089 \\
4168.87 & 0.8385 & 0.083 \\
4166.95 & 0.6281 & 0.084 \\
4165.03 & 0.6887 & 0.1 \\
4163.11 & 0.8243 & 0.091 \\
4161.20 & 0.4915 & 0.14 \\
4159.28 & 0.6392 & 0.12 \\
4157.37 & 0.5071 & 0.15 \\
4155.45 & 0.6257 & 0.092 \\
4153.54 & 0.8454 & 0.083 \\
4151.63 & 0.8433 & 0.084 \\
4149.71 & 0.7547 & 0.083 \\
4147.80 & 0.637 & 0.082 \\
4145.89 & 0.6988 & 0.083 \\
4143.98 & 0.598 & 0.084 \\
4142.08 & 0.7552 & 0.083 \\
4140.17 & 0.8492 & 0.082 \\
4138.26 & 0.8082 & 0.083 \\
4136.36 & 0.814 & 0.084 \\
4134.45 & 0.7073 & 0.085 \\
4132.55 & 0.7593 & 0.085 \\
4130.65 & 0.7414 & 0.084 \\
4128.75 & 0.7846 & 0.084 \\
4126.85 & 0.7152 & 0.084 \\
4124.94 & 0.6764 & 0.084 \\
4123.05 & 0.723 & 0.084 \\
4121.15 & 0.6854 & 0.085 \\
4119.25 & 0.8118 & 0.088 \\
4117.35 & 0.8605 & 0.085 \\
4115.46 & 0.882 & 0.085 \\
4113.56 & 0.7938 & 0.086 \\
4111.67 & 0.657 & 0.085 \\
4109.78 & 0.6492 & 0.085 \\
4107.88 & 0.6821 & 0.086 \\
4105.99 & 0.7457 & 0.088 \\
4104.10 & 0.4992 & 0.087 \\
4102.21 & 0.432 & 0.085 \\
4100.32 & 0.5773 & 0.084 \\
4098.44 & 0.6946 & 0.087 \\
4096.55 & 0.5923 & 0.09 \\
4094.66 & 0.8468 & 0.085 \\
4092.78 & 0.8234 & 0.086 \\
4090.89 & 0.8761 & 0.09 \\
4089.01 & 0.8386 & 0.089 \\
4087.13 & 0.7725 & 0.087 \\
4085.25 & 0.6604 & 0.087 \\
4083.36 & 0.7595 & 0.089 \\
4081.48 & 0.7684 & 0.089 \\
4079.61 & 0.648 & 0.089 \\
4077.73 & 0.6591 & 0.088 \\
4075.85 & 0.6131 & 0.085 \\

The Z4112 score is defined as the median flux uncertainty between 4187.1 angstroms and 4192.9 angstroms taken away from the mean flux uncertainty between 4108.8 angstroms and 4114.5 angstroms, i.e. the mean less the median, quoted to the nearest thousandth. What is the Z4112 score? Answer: -0.010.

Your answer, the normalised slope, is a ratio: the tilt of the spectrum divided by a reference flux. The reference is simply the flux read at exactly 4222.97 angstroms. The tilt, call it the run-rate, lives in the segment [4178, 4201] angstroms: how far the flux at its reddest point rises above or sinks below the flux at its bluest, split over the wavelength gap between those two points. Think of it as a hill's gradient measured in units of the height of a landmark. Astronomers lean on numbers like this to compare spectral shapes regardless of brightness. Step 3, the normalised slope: 0.015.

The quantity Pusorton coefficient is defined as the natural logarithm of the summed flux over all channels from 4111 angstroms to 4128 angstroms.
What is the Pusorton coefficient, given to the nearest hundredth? 1.92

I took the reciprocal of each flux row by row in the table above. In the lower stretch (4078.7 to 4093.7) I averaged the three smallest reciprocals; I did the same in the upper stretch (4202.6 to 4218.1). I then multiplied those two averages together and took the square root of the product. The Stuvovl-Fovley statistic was 1.19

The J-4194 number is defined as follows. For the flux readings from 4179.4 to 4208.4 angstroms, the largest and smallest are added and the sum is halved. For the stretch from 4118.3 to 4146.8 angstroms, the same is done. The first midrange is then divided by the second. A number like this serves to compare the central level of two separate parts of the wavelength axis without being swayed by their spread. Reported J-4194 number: 0.95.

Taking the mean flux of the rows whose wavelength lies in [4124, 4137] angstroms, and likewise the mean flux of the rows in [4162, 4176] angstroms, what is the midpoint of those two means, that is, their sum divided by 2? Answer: 0.75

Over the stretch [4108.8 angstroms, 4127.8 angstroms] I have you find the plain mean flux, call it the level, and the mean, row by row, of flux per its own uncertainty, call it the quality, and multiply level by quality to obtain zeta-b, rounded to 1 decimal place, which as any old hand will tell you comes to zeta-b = 6.5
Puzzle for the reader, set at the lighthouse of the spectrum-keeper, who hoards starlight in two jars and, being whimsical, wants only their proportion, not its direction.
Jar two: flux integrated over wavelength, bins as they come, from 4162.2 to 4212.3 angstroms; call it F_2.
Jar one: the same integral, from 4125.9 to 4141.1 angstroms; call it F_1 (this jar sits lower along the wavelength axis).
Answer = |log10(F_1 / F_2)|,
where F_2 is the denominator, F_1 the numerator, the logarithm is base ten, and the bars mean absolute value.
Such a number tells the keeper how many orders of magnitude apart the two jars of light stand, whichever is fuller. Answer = 0.49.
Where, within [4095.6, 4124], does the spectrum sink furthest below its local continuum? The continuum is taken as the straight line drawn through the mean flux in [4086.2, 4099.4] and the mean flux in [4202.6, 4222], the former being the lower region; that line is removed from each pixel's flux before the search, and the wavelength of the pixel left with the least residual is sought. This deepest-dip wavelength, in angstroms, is 4102.21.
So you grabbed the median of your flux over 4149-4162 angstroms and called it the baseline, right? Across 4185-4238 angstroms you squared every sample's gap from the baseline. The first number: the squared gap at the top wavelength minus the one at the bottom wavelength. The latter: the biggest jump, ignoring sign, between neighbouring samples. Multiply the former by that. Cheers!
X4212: 0.0047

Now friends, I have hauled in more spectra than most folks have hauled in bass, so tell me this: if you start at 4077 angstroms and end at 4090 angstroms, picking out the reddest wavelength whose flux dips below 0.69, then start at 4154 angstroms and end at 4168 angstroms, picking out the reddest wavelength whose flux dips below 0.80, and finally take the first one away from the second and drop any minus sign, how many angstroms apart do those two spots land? 81.7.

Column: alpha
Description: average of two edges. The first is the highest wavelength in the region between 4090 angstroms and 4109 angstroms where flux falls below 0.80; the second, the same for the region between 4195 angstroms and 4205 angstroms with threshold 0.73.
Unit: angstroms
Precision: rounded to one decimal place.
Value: 4153.8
